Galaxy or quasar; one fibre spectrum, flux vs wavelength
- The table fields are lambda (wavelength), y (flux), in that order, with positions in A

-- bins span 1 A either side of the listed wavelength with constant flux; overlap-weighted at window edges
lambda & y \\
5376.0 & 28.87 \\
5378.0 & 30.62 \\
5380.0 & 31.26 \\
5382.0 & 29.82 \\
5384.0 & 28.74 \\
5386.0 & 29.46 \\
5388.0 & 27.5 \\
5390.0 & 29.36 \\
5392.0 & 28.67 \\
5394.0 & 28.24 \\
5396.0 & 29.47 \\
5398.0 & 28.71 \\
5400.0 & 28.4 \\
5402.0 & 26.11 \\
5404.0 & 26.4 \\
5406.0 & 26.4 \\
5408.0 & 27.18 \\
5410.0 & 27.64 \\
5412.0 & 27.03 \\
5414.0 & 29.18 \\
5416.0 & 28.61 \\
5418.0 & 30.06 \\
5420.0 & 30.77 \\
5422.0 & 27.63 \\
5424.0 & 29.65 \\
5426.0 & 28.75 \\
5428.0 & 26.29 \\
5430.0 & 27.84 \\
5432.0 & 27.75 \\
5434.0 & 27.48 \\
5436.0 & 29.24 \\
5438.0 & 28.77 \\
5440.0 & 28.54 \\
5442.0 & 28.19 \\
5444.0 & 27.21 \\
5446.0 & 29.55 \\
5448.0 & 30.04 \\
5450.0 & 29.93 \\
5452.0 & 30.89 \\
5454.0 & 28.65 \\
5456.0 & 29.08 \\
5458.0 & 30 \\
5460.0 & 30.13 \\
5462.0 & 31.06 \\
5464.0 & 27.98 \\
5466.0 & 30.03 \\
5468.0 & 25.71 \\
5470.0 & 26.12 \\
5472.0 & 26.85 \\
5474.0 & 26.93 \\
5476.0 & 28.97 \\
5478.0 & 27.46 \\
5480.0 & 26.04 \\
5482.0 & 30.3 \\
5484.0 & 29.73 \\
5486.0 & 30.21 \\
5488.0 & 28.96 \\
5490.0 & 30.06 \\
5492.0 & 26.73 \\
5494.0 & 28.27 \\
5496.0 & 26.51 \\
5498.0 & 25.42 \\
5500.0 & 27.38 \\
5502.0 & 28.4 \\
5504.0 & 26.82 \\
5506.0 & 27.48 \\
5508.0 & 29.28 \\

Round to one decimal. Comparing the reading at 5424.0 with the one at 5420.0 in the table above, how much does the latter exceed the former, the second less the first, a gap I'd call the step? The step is 1.1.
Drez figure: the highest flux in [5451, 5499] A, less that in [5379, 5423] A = -0.2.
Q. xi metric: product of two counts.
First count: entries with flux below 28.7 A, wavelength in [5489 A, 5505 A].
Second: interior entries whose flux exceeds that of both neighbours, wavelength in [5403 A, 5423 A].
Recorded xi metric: 21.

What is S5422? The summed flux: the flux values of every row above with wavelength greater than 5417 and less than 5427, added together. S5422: 147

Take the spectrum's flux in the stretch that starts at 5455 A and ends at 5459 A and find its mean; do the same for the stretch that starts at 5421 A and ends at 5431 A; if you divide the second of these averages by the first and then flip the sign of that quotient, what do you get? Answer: -0.95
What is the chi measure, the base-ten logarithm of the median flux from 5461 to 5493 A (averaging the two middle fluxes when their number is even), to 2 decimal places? 1.45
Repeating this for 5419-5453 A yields 1.46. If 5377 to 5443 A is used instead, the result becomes 1.46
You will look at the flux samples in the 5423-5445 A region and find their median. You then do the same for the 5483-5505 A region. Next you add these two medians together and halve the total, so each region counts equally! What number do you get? 28.2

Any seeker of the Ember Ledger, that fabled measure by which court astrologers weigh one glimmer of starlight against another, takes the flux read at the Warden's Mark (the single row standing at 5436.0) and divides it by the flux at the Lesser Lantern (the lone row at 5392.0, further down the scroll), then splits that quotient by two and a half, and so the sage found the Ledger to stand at 0.41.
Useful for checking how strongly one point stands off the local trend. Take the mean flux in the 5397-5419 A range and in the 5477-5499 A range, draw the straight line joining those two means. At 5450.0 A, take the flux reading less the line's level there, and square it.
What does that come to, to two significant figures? 3.8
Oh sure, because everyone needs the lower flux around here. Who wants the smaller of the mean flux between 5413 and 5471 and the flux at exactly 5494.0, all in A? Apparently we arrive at 28.3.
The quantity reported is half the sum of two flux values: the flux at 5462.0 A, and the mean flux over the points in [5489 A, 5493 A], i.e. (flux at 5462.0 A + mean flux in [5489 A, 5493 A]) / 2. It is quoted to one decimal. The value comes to 29.7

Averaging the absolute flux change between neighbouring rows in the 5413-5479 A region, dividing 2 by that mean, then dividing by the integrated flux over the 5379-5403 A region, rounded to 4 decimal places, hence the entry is 0.0023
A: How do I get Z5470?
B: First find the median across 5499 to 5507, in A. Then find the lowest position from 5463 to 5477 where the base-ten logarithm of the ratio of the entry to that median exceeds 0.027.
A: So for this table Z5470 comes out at 5466.0 A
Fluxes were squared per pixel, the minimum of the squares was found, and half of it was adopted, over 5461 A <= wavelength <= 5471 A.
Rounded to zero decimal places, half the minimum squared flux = 331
